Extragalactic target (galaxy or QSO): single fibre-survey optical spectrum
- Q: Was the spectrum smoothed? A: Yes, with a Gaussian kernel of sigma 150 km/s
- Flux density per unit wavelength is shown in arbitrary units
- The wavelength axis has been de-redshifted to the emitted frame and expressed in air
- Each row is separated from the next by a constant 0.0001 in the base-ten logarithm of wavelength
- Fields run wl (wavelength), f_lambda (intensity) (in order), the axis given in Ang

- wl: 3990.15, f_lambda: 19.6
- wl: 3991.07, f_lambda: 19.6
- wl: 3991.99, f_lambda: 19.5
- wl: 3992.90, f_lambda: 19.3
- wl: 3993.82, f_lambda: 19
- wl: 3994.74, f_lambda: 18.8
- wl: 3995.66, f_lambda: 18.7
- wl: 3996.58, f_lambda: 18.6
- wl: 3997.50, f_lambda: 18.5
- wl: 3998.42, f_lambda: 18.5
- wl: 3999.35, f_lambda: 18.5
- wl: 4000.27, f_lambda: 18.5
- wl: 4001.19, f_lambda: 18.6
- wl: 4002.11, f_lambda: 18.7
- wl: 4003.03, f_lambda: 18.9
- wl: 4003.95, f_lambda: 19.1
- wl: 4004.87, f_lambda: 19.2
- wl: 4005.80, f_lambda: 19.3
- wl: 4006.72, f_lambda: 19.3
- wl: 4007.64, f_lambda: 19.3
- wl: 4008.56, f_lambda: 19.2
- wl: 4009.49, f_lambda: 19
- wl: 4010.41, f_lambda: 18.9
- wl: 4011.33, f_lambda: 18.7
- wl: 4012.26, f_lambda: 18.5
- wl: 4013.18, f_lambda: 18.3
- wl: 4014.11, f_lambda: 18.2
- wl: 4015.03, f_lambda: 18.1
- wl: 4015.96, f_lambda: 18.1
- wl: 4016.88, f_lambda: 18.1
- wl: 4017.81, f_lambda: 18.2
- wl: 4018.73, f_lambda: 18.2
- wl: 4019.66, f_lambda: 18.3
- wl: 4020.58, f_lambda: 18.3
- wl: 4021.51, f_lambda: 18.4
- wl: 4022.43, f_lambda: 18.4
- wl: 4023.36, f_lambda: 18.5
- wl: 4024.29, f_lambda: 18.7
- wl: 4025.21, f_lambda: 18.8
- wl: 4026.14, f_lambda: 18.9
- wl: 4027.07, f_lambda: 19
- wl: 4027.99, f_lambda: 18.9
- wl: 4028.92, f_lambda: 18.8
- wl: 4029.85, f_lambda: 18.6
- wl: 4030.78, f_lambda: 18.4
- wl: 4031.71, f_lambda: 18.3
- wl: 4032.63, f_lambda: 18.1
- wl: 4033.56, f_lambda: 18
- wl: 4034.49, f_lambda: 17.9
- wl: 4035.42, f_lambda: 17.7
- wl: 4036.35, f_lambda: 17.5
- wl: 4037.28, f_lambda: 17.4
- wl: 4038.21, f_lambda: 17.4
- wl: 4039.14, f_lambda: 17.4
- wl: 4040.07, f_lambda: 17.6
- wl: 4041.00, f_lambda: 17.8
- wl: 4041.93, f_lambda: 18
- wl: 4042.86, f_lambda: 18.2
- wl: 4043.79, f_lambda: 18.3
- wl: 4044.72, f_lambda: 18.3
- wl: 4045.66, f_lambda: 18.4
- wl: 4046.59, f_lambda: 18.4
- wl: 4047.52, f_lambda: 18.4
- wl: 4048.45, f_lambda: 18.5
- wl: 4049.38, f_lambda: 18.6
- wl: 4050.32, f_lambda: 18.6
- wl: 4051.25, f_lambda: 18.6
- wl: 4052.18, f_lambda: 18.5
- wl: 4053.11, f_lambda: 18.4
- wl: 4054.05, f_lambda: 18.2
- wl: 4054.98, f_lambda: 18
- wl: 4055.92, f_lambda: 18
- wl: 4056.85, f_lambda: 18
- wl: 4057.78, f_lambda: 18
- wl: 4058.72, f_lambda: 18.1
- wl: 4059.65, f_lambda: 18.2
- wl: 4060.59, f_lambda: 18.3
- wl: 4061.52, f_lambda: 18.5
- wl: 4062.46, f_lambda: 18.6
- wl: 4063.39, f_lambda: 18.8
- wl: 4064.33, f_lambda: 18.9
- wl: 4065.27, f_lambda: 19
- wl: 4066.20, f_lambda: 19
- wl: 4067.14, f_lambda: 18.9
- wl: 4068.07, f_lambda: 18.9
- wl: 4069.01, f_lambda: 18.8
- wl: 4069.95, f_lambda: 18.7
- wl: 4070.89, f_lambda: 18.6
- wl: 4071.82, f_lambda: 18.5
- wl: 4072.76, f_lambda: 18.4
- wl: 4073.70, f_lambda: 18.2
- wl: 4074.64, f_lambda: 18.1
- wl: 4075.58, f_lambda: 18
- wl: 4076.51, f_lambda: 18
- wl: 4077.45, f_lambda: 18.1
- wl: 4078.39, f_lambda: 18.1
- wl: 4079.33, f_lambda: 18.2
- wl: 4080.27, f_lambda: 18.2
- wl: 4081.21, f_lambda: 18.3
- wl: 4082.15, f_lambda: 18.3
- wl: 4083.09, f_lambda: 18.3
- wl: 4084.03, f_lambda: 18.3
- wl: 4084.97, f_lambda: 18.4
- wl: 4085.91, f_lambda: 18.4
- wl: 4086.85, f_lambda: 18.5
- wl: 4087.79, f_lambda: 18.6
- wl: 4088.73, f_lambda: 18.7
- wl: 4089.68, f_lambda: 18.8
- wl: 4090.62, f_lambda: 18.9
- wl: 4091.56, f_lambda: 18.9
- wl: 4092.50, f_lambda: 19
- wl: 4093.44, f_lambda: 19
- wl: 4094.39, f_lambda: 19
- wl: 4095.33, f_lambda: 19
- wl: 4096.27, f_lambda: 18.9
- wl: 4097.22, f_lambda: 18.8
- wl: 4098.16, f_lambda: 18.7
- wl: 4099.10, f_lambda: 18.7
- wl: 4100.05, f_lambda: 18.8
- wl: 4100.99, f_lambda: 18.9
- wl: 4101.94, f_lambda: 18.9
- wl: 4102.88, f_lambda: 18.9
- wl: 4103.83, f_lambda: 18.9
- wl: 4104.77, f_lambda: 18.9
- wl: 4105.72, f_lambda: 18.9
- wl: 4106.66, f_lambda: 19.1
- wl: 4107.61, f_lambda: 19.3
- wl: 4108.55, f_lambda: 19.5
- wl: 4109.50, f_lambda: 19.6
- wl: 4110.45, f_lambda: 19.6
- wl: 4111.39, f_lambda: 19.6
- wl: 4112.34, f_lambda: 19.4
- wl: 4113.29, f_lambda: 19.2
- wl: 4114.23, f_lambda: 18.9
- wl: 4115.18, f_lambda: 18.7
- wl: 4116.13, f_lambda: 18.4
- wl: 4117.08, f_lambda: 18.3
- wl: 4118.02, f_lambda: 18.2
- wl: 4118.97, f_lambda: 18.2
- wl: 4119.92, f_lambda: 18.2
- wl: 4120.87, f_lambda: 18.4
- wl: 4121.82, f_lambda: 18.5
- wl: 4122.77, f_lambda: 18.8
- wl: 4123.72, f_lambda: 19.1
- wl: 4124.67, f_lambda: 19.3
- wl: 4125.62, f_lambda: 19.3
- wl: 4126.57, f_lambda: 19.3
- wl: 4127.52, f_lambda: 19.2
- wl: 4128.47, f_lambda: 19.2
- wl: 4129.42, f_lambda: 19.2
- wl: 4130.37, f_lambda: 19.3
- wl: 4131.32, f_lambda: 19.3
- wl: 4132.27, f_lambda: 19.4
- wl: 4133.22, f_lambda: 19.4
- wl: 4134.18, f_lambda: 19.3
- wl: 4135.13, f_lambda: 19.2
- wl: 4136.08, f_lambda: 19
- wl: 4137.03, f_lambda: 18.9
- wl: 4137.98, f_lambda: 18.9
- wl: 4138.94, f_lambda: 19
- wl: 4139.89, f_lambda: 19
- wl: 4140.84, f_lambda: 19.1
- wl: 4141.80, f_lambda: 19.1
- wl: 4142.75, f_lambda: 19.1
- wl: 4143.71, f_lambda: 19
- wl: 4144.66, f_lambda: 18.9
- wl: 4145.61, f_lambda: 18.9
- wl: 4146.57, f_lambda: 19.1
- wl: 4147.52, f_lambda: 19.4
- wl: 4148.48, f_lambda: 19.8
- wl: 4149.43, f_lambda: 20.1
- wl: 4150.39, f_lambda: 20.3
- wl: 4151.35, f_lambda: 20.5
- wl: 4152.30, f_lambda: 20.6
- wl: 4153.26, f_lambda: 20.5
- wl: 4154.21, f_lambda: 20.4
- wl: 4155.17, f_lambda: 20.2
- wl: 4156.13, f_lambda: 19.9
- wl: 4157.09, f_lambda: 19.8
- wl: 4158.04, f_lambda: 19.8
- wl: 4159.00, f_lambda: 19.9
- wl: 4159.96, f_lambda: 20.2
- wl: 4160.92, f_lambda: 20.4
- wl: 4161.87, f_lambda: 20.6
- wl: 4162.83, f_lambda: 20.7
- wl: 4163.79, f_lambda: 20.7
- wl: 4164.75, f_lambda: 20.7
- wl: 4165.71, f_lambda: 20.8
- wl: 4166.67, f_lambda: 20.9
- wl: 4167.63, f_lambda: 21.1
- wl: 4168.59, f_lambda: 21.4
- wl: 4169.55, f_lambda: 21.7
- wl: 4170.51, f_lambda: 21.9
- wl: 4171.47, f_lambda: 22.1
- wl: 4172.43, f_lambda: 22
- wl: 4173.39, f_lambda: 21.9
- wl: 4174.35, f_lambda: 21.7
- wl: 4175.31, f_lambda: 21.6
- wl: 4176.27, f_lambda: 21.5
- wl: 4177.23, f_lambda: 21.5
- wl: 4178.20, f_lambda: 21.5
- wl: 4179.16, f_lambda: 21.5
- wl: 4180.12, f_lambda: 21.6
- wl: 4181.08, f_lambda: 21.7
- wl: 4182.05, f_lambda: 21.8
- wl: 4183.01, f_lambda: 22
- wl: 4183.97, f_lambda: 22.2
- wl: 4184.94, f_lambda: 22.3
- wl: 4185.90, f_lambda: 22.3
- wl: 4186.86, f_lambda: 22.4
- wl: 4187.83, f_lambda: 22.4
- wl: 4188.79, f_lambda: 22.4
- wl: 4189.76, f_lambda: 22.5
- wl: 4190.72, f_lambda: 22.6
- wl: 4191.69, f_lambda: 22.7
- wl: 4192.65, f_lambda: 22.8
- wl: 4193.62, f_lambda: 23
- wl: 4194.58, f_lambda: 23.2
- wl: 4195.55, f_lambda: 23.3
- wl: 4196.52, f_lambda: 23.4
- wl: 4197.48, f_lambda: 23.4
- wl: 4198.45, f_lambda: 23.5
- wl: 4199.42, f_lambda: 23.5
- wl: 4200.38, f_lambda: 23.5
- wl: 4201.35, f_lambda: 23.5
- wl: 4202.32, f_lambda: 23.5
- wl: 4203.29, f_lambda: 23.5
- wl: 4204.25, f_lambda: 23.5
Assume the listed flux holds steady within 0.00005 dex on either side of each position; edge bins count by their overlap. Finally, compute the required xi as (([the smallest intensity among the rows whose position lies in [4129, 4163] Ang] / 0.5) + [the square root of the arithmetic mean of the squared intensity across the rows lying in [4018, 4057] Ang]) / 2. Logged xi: 28.0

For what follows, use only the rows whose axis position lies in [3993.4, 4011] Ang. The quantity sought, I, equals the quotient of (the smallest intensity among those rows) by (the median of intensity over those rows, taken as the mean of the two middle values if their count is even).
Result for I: 0.979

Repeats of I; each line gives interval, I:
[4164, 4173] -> 0.967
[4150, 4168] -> 0.966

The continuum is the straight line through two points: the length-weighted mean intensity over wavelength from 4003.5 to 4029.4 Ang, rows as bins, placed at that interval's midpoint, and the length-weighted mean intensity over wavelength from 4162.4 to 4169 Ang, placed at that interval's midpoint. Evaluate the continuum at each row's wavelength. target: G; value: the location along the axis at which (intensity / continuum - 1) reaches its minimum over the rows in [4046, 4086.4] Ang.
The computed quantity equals 4076.51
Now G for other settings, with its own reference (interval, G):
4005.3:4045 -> 4039.14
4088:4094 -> 4088.73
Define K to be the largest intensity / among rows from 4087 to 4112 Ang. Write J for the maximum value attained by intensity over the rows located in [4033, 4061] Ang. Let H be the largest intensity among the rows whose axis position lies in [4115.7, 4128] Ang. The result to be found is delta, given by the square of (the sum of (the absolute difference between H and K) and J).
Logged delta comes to 357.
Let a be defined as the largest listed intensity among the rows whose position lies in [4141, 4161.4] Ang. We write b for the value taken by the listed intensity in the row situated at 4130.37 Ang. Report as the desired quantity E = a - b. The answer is 1.3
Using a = 20.6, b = 19.3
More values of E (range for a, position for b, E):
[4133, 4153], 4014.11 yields 2.4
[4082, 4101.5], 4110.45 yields -0.6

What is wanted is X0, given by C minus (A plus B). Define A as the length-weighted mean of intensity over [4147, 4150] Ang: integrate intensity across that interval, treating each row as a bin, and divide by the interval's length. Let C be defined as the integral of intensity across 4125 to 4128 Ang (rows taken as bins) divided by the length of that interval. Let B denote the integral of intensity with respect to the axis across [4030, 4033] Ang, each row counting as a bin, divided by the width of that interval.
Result -19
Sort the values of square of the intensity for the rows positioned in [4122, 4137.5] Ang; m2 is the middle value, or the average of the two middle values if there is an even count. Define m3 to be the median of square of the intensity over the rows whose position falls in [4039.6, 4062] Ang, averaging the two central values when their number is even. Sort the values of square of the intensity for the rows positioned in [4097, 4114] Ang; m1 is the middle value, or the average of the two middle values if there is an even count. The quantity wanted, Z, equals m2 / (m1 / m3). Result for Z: 347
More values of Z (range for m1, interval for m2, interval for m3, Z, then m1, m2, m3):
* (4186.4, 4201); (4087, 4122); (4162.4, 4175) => 309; 529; 357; 458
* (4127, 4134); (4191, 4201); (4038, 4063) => 490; 372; 545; 335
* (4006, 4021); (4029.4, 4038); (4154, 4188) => 447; 335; 324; 462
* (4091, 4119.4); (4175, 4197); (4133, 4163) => 535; 357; 497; 384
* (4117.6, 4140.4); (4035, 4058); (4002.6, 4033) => 312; 367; 331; 346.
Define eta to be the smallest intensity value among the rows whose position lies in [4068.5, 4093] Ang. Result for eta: 18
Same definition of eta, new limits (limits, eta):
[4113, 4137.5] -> 18.2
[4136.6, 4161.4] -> 18.9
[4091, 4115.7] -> 18.7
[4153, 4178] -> 19.8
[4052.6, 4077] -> 18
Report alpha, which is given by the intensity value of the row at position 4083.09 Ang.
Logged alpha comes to 18.3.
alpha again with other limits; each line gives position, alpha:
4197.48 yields 23.4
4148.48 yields 19.8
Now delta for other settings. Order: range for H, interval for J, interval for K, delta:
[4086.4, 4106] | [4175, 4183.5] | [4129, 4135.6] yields 502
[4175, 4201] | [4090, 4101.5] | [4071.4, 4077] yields 576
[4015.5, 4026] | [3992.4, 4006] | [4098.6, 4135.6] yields 404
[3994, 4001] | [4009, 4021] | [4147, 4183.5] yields 497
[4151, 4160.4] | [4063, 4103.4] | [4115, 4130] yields 412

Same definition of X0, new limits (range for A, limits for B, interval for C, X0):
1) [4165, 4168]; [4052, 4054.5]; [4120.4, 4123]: -21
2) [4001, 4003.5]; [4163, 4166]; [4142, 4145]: -20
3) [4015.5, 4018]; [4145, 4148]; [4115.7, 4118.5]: -19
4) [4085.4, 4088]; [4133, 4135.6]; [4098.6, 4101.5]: -19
